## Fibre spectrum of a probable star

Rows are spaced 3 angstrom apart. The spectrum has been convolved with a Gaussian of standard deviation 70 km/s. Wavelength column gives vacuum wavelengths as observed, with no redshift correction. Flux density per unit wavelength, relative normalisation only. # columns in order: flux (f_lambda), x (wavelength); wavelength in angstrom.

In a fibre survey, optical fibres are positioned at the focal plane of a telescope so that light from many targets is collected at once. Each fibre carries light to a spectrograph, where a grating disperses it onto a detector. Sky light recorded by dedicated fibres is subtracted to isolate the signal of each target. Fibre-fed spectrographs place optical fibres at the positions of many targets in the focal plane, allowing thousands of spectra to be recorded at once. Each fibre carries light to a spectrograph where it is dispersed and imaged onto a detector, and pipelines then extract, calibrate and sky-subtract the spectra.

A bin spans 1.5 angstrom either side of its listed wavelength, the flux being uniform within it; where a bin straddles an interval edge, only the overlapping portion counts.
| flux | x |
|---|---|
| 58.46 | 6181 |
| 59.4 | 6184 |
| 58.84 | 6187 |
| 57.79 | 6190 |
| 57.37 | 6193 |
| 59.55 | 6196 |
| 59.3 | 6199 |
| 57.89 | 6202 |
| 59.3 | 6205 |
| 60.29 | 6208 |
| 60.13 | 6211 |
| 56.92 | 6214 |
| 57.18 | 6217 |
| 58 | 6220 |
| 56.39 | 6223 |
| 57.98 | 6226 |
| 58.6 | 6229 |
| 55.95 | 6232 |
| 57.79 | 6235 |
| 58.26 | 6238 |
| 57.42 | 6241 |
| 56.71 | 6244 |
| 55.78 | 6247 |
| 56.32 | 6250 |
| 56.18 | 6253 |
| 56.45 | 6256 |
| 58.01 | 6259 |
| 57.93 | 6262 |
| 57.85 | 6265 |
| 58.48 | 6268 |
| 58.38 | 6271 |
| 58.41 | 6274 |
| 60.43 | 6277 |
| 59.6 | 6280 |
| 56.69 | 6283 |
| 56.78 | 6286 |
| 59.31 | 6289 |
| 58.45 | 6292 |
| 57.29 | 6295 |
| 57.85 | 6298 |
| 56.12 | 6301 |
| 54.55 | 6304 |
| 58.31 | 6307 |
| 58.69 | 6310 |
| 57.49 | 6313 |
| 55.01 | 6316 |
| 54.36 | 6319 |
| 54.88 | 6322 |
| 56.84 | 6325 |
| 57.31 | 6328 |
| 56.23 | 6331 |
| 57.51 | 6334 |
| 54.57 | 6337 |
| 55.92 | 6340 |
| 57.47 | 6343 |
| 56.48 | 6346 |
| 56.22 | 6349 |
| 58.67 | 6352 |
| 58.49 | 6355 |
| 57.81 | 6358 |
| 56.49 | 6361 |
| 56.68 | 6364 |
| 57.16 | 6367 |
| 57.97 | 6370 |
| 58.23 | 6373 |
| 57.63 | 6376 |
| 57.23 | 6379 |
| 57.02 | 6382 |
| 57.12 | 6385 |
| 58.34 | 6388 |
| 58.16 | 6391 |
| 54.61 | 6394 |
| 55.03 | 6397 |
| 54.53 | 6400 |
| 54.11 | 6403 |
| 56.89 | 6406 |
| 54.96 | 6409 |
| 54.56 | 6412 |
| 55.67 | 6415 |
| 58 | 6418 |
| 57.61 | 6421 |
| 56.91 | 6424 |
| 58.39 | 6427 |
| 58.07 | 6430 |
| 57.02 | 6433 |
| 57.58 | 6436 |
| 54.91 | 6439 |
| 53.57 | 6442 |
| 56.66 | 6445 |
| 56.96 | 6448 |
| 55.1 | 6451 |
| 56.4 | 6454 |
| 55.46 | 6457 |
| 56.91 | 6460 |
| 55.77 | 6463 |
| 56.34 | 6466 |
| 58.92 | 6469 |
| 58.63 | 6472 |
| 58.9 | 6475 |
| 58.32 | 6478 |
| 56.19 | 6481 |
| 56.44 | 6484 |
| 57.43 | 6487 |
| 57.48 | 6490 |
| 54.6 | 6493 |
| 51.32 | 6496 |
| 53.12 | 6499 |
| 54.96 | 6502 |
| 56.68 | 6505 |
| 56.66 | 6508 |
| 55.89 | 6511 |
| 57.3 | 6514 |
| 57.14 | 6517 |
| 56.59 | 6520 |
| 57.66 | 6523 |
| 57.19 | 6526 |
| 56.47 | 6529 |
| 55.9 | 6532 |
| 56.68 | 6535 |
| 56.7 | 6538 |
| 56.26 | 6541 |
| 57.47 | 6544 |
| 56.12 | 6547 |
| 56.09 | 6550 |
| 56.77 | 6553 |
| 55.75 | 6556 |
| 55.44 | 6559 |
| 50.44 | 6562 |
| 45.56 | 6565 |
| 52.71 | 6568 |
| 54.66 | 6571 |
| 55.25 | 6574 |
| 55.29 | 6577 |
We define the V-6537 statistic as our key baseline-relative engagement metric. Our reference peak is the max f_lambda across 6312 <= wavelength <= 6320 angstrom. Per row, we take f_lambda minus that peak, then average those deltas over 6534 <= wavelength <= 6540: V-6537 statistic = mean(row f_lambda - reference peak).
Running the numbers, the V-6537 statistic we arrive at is -0.8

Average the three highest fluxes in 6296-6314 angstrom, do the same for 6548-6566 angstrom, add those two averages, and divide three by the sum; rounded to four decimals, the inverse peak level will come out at 0.0262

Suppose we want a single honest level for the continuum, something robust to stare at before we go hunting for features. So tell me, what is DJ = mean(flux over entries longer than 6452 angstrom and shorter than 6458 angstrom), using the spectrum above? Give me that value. 55.9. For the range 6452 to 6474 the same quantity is 56.9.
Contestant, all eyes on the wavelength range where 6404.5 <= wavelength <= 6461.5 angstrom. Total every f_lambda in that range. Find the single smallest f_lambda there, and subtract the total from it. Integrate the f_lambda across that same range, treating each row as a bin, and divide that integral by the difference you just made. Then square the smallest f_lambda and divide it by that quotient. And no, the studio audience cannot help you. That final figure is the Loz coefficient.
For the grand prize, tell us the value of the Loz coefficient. -909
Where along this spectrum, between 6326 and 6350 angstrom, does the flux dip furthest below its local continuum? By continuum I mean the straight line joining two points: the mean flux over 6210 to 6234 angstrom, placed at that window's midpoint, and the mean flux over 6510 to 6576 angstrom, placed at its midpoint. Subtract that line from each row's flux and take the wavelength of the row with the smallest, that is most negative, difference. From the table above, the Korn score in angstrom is 6337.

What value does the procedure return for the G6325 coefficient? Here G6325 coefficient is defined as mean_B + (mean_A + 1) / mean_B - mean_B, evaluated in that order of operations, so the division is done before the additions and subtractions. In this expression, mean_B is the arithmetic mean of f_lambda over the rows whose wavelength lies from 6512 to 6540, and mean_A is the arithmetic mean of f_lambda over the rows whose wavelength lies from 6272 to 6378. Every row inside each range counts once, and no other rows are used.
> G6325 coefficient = 1.02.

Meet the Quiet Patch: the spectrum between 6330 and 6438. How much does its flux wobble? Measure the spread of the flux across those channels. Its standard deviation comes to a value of 1.3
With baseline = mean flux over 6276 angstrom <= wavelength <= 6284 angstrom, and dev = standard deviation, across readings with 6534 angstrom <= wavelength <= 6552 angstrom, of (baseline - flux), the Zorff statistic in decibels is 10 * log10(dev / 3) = -8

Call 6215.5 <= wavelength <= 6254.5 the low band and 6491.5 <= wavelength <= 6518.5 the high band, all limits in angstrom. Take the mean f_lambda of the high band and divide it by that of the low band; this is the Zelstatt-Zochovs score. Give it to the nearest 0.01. 0.97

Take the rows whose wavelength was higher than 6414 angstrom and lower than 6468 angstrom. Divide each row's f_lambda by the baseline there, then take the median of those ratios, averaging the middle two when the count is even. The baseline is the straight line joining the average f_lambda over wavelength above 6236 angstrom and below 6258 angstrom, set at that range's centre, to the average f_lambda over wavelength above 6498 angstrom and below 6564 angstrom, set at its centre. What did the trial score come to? 1.01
